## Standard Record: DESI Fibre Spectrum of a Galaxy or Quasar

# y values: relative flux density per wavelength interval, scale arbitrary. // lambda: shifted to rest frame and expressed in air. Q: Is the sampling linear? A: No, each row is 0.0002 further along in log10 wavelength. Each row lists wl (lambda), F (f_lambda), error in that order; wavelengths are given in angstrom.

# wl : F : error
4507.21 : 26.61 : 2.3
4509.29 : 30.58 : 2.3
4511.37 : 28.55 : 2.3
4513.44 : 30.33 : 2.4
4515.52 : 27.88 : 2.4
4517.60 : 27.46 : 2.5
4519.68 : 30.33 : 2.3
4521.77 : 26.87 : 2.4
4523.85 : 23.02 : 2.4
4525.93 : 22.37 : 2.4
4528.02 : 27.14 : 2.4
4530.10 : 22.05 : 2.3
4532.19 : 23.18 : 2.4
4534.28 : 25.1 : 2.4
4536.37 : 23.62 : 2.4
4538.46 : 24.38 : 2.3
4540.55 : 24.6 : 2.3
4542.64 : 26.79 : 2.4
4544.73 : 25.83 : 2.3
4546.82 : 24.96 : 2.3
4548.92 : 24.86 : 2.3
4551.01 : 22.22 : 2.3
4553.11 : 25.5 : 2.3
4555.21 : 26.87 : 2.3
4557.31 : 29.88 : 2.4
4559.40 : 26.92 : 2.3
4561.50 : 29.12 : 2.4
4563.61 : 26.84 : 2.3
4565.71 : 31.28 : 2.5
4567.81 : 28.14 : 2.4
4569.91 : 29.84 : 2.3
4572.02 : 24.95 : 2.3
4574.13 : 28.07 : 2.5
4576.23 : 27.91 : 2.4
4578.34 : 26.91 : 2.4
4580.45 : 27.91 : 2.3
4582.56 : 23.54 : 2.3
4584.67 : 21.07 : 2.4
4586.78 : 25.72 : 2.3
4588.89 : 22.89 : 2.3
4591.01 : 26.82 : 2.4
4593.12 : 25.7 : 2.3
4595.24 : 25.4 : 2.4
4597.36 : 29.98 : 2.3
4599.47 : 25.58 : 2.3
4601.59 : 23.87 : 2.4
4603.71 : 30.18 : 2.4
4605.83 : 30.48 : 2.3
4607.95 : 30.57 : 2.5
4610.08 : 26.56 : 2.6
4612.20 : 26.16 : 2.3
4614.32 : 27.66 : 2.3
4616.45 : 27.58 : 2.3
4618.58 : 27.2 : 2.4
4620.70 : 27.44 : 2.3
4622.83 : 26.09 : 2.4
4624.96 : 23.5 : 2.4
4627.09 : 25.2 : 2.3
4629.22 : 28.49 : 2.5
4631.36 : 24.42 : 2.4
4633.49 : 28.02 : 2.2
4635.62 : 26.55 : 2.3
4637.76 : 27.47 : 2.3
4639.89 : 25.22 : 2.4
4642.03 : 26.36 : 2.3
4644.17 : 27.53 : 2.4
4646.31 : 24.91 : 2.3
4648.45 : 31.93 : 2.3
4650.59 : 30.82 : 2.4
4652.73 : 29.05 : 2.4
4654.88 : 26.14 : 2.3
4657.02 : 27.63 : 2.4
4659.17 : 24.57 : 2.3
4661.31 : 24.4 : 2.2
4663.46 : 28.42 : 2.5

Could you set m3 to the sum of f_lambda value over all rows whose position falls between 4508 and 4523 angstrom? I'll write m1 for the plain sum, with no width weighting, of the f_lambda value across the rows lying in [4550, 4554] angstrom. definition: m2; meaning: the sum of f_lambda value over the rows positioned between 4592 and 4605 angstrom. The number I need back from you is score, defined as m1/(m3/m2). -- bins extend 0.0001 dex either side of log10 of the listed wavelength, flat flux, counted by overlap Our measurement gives 38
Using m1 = 48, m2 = 161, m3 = 202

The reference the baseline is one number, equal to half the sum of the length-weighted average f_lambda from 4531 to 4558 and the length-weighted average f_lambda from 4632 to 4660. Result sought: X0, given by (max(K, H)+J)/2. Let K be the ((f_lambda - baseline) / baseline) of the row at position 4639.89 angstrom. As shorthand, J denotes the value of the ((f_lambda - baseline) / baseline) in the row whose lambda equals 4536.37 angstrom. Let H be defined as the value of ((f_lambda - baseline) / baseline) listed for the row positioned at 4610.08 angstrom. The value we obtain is -0.044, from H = 0.01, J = -0.10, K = -0.039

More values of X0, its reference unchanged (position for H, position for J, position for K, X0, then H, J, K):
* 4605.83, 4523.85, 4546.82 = 0.019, 0.16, -0.12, -0.049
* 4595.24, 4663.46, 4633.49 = 0.075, -0.03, 0.08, 0.067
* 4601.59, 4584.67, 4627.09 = -0.119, -0.09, -0.20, -0.040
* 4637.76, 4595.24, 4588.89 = 0.007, 0.05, -0.03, -0.128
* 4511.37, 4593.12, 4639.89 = 0.033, 0.09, -0.02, -0.039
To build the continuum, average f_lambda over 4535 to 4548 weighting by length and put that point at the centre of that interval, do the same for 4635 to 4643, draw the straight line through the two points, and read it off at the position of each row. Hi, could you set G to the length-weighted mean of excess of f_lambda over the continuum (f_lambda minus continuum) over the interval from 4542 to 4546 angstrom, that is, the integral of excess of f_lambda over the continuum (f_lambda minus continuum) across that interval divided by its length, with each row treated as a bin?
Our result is 1.1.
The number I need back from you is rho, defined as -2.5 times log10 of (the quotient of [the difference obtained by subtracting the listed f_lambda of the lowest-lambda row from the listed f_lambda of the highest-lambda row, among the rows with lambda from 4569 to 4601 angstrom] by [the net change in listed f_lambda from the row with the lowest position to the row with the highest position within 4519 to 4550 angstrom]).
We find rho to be 0.3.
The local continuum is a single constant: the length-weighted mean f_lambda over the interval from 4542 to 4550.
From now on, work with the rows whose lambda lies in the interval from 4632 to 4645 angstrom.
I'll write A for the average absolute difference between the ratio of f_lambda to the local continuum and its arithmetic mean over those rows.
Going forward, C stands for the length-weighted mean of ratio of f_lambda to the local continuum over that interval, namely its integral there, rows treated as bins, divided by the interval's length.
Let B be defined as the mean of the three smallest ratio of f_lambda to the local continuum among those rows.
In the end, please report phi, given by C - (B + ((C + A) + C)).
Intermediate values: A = 0.032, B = 1.02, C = 1.05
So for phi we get -2.10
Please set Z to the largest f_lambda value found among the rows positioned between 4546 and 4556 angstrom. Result 26.87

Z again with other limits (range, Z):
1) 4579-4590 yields 27.91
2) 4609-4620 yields 27.66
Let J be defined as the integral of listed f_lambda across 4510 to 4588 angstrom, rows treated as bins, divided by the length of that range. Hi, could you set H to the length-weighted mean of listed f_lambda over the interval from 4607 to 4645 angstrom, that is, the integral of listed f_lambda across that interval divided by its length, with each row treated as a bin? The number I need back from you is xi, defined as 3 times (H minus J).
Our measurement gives 1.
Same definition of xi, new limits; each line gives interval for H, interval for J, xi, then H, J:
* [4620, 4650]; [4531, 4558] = 5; 26.71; 25.1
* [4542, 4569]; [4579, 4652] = 0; 26.89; 26.7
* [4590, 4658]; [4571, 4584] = 2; 27.20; 26.4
